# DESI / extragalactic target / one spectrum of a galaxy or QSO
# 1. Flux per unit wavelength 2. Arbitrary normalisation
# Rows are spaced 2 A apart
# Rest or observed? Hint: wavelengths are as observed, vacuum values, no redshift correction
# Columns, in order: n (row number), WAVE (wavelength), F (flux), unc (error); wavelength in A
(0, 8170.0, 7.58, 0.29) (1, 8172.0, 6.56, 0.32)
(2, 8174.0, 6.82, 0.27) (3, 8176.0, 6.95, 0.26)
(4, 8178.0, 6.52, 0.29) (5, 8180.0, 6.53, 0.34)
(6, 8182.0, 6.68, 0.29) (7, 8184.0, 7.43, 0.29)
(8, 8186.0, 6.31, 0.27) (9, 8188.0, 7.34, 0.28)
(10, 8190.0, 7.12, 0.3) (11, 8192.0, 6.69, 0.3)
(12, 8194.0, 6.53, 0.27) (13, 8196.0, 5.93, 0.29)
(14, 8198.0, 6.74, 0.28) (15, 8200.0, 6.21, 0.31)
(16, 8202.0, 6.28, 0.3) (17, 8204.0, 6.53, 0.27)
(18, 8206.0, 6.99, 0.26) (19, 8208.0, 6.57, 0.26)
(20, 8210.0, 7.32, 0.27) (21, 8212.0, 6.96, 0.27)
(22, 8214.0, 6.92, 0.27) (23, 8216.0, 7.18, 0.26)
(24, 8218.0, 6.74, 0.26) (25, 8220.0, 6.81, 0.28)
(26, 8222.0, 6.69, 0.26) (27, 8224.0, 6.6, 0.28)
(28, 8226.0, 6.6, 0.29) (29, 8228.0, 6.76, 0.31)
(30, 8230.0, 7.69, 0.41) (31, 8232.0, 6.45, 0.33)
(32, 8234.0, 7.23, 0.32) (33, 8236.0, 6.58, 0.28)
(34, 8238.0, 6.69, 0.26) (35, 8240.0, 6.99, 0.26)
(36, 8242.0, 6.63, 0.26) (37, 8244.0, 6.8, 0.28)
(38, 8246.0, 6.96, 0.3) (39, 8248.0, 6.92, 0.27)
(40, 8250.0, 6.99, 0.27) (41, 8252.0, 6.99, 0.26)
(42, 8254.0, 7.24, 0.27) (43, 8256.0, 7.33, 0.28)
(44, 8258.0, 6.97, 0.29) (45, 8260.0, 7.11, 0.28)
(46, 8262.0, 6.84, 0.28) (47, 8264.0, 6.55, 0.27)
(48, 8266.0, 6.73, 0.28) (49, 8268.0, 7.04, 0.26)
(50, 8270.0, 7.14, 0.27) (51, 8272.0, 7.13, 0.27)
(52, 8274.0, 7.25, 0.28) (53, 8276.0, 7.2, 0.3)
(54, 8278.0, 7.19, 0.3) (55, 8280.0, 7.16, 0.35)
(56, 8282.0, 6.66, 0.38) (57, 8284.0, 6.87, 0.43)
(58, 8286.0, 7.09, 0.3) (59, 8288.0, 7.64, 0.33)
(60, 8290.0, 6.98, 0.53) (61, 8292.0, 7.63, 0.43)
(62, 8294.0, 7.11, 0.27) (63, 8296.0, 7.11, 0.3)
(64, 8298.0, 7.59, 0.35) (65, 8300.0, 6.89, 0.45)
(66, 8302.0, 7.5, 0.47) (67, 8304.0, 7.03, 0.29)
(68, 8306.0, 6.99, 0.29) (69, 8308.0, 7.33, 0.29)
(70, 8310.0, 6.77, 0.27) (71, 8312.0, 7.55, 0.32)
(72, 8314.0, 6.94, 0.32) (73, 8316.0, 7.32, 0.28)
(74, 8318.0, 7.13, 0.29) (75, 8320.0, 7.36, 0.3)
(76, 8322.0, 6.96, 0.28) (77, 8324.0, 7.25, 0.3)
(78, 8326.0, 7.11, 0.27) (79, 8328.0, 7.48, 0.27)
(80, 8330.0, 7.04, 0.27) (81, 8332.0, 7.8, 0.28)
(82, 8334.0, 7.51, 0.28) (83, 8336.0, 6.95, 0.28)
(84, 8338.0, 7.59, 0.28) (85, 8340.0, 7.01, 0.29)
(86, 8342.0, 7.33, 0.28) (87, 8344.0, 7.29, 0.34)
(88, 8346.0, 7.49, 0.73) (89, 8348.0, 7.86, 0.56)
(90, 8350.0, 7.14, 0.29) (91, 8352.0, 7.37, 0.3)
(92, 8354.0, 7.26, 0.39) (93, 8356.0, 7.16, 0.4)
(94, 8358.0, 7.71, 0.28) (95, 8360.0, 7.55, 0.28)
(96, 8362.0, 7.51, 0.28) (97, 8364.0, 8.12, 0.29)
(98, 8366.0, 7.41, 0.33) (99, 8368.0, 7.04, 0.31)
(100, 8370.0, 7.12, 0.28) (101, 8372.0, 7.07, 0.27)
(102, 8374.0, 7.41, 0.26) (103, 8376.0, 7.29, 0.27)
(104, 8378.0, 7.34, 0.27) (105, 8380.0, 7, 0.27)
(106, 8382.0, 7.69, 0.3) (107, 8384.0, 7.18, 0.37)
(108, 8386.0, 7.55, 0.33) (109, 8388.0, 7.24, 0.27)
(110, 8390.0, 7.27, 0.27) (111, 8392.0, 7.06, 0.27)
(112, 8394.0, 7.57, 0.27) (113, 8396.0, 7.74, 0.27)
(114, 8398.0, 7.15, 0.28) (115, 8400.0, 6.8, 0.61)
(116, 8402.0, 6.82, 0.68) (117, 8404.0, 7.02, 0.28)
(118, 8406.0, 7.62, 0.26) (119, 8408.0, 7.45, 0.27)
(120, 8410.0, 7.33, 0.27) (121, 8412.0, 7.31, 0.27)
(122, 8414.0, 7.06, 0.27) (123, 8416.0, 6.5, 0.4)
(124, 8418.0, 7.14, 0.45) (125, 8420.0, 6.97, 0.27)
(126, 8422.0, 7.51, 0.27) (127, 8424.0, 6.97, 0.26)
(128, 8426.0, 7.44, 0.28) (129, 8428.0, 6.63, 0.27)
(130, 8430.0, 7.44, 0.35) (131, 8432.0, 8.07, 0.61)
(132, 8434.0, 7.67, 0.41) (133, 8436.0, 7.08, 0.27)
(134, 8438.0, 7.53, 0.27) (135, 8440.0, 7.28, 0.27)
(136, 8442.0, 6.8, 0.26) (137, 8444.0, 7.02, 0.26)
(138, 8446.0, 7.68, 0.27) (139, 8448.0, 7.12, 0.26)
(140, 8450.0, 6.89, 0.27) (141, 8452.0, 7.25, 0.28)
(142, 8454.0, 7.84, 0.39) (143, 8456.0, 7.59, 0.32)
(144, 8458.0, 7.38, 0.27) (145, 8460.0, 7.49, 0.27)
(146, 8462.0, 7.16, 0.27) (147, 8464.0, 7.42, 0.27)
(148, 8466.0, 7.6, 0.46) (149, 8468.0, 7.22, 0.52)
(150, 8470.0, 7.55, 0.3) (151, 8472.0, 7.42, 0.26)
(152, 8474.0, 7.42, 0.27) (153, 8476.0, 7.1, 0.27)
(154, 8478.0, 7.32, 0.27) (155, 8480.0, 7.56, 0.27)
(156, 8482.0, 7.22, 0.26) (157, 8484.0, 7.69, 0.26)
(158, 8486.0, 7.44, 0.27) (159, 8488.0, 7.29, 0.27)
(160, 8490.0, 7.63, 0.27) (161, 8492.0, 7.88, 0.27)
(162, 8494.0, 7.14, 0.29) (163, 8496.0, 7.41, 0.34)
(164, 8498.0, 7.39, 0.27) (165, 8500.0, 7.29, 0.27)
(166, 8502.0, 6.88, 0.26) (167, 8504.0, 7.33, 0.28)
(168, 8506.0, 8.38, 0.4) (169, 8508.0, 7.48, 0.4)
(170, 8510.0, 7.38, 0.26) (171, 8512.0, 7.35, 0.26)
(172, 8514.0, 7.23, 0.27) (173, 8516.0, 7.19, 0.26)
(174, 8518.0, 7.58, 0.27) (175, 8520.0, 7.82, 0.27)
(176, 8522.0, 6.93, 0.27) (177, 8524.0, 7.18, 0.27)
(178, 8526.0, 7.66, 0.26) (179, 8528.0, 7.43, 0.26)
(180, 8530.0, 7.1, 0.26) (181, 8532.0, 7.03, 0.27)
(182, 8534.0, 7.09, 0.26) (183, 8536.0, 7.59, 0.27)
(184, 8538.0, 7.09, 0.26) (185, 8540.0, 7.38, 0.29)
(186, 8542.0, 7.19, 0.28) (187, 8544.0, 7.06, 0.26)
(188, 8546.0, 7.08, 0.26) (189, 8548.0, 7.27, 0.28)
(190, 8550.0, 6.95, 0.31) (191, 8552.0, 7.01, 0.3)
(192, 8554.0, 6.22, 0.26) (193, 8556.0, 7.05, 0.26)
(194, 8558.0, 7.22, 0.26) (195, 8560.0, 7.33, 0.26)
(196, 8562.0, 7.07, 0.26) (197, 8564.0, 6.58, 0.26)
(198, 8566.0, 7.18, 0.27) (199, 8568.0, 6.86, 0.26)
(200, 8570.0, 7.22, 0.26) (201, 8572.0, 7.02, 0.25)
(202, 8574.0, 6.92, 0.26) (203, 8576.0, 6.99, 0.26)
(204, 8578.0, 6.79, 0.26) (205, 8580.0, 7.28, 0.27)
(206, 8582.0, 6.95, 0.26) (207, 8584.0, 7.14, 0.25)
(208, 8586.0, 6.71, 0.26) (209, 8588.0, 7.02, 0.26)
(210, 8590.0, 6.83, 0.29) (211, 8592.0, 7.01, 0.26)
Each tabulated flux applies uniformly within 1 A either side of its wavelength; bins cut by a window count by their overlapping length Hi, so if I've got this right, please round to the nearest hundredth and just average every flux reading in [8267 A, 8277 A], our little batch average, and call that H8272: 7.15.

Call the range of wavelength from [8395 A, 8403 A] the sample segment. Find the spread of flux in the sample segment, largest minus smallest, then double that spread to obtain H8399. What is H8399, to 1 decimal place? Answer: 1.9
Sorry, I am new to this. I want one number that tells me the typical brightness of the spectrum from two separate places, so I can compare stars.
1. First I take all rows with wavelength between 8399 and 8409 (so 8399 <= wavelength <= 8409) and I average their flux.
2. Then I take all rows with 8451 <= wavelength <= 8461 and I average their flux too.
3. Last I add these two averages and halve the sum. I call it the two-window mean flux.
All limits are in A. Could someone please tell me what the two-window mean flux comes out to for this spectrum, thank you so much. 7.33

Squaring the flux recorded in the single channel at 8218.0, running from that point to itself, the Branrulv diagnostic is 45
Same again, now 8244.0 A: 46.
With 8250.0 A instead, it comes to 49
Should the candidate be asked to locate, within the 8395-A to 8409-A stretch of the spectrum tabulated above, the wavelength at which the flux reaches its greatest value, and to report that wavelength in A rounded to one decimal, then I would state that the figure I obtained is 8396.0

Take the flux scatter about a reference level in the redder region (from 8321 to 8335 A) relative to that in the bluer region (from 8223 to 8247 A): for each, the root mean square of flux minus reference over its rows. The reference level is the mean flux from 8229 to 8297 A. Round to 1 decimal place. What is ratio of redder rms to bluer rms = 1.0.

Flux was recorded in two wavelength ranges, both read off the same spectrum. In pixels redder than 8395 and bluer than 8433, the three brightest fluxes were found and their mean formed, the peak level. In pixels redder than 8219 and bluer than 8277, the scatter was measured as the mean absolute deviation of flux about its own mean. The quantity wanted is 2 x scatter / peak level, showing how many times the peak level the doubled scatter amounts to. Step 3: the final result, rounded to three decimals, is 0.059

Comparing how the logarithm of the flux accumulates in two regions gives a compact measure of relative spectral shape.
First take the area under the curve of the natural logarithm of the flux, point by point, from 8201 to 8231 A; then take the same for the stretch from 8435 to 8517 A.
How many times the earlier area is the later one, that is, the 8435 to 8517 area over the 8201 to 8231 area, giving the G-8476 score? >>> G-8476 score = 2.8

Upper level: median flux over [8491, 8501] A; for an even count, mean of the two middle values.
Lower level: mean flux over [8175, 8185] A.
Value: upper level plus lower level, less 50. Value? -35.8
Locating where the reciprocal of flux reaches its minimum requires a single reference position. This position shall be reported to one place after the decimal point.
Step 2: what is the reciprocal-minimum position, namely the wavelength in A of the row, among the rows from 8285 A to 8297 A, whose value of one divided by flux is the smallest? 8288.0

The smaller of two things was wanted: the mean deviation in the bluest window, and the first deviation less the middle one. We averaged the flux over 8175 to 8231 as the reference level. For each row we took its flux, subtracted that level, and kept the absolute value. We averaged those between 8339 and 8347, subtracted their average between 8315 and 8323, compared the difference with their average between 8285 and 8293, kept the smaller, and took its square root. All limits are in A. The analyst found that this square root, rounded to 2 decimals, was 0.30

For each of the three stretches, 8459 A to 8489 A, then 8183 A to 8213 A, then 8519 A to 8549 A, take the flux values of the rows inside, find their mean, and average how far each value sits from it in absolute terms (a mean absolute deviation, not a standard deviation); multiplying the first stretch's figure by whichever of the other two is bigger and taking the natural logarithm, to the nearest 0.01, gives -2.95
